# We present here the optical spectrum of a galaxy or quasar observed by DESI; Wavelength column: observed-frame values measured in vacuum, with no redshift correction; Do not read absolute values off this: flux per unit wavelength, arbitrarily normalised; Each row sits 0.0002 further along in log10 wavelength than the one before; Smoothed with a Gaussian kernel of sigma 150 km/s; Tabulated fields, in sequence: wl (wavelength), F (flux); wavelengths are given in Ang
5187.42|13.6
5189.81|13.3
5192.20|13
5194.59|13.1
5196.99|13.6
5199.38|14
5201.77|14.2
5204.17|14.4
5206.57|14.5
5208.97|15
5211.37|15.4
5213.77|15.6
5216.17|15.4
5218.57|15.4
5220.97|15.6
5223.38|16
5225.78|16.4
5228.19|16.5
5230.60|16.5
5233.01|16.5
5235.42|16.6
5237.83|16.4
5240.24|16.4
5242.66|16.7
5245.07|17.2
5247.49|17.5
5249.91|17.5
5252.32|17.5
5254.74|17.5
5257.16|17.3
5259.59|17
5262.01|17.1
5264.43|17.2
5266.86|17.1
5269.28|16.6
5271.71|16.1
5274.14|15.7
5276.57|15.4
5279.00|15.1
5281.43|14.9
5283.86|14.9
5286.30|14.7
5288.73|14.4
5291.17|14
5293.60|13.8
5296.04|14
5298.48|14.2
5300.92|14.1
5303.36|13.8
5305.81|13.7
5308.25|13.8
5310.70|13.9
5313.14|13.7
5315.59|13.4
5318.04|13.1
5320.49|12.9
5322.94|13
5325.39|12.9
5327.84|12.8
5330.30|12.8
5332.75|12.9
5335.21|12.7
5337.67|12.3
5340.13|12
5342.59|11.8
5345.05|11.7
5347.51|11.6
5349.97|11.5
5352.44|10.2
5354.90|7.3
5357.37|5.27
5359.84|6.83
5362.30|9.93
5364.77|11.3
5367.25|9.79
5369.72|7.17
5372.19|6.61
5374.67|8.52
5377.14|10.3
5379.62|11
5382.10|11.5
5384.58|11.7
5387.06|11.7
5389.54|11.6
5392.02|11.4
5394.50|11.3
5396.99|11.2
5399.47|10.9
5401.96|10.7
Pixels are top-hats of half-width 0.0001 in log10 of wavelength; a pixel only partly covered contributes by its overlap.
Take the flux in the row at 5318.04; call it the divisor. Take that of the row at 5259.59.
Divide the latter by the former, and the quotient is 1.30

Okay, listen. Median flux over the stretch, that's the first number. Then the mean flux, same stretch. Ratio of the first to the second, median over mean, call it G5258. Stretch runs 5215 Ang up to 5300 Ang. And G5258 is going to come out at 1.02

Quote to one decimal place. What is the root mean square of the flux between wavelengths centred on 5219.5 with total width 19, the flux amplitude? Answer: 15.8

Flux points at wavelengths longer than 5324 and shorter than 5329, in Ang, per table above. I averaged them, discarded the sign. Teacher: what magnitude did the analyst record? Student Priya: 13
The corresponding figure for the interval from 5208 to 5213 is 15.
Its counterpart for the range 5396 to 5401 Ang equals 11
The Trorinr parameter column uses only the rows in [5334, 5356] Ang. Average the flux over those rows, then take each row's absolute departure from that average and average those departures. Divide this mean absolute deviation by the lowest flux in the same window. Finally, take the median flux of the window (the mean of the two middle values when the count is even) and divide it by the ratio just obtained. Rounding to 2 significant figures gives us 77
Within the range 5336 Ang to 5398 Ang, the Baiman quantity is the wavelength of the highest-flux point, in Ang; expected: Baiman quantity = 5337.67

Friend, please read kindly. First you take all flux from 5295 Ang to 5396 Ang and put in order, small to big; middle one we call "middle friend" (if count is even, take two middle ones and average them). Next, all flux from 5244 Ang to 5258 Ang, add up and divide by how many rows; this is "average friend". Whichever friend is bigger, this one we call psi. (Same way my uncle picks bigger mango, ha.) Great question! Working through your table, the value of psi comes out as 17.4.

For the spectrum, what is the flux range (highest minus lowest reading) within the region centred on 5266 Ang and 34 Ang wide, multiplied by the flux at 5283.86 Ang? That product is 39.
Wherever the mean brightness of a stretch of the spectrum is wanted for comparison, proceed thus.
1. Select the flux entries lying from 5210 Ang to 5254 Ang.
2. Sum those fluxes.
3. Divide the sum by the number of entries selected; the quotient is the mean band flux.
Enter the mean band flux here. 16.4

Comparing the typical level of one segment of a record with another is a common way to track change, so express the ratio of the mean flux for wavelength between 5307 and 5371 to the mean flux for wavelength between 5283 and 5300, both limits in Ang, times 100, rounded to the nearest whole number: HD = 80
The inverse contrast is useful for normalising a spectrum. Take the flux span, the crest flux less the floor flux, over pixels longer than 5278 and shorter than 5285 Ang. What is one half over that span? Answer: 2.50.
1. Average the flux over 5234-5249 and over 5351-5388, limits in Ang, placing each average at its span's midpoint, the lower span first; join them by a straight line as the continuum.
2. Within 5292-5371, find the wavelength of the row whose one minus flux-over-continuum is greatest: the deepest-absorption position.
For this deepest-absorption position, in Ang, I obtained 5357.37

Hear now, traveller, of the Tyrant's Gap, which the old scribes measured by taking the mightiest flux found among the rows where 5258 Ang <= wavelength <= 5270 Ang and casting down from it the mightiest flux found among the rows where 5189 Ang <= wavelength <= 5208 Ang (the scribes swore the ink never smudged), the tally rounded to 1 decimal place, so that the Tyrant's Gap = 2.7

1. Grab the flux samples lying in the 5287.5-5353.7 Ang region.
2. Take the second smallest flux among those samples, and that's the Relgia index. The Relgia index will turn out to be 11.5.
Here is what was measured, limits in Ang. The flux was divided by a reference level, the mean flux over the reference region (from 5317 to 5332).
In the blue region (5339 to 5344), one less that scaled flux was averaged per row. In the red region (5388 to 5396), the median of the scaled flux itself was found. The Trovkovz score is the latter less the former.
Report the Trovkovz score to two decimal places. 0.80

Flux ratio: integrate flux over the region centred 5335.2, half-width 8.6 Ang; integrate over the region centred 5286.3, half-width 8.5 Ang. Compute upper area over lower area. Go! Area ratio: 0.87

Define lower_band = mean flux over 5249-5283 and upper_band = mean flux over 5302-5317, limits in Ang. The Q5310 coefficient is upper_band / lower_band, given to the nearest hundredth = 0.83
